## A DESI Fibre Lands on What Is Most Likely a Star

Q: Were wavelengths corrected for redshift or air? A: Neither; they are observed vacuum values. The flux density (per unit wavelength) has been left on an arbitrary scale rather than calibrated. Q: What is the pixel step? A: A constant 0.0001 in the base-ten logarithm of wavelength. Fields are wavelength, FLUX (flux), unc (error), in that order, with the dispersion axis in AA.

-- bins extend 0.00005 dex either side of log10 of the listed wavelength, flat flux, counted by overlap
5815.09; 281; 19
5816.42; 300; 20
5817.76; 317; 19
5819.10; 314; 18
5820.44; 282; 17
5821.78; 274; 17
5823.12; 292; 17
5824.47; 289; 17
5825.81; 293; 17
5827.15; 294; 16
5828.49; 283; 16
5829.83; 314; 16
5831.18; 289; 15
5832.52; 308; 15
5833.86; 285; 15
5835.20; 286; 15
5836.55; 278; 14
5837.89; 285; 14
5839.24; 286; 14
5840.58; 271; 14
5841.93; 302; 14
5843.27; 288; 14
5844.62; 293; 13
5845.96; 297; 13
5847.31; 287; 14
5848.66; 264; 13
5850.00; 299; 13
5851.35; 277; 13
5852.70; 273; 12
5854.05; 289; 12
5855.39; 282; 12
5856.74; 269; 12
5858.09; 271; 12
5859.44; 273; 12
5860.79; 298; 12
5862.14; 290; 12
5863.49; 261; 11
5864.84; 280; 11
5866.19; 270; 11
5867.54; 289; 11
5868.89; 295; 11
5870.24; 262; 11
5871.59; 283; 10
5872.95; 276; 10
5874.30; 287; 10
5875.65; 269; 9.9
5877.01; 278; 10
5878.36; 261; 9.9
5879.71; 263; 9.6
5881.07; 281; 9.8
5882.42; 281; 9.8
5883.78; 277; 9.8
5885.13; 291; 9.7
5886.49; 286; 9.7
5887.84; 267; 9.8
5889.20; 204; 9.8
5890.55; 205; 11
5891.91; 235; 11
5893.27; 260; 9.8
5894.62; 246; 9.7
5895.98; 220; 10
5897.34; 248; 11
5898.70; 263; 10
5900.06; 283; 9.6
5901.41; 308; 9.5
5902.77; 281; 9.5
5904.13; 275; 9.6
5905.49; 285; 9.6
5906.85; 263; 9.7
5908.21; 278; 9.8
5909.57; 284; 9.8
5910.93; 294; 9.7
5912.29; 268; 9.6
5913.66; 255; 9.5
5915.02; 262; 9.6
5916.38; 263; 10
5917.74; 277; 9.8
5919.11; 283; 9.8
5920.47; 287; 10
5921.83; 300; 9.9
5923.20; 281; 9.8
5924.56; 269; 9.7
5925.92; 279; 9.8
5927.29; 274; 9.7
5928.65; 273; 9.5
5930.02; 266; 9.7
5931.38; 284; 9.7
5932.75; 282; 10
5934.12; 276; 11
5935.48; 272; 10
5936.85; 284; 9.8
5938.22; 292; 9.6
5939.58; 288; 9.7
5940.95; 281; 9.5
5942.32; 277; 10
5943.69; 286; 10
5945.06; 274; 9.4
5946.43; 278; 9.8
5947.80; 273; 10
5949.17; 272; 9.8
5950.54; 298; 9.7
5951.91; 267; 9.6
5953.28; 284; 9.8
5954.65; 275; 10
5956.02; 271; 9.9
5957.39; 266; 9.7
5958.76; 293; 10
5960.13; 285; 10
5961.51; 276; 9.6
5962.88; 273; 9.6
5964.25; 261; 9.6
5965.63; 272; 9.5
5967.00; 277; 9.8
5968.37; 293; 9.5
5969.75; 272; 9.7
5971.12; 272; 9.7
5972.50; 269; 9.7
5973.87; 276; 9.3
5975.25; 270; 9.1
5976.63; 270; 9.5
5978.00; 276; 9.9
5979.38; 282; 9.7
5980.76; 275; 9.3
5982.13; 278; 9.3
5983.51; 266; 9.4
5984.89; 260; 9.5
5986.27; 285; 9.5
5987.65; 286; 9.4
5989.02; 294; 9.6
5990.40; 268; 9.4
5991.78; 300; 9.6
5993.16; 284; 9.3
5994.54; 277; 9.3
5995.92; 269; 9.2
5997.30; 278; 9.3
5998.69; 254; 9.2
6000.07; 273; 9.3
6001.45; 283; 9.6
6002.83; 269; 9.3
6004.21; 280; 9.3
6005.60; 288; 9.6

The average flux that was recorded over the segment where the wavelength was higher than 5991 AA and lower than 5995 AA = 287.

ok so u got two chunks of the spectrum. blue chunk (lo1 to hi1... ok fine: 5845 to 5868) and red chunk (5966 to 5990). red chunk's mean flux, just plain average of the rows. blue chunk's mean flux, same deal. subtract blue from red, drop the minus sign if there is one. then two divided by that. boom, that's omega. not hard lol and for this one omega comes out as 0.5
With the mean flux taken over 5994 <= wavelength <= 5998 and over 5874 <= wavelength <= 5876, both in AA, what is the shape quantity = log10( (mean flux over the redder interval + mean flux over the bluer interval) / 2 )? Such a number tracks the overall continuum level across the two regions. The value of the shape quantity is 2.44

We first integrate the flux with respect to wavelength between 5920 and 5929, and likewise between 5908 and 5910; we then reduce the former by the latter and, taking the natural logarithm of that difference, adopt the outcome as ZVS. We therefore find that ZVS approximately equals 7.6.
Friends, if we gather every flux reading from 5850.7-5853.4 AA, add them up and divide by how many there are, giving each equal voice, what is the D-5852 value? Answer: 275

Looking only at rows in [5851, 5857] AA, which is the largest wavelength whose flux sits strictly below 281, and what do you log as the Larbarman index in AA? 5856.74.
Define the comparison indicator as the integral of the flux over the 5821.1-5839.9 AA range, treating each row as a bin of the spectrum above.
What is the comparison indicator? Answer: 5445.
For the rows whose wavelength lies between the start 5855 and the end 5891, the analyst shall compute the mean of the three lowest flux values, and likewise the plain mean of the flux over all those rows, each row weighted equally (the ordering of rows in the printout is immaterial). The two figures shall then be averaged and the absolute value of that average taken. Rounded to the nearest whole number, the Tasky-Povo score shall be 248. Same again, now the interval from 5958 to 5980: 271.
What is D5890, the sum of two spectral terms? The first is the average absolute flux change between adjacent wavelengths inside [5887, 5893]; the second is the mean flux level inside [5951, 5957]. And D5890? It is 306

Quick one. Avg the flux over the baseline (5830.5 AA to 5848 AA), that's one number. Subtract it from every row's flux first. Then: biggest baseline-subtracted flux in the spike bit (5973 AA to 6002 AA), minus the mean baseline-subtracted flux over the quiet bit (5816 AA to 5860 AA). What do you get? 12.0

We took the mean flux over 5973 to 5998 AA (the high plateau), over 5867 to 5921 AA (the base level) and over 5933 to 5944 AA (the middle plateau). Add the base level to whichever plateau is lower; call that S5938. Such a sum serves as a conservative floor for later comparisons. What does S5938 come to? 547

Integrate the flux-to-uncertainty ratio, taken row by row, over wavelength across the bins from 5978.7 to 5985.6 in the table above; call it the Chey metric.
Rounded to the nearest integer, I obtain 199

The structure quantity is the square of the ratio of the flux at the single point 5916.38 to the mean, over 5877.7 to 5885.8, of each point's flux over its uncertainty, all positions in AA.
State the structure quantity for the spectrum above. 87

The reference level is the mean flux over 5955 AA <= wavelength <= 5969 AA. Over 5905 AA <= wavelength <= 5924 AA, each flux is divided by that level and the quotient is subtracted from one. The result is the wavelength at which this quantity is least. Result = 5921.83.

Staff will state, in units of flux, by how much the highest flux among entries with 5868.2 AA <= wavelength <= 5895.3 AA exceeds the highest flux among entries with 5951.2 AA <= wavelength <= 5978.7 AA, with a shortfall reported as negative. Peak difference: 2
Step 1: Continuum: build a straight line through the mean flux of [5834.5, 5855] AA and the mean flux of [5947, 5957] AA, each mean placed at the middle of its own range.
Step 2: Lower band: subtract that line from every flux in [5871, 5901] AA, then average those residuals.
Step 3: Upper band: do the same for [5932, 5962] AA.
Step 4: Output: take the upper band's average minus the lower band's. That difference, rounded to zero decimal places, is 22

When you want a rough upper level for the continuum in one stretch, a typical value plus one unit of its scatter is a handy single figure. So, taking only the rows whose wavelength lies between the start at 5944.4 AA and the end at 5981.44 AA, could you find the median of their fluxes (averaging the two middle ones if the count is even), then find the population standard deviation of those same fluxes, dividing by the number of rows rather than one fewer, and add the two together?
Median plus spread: 282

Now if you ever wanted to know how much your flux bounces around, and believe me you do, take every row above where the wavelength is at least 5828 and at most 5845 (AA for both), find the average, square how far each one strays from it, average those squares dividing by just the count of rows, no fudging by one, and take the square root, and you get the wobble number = 11.4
